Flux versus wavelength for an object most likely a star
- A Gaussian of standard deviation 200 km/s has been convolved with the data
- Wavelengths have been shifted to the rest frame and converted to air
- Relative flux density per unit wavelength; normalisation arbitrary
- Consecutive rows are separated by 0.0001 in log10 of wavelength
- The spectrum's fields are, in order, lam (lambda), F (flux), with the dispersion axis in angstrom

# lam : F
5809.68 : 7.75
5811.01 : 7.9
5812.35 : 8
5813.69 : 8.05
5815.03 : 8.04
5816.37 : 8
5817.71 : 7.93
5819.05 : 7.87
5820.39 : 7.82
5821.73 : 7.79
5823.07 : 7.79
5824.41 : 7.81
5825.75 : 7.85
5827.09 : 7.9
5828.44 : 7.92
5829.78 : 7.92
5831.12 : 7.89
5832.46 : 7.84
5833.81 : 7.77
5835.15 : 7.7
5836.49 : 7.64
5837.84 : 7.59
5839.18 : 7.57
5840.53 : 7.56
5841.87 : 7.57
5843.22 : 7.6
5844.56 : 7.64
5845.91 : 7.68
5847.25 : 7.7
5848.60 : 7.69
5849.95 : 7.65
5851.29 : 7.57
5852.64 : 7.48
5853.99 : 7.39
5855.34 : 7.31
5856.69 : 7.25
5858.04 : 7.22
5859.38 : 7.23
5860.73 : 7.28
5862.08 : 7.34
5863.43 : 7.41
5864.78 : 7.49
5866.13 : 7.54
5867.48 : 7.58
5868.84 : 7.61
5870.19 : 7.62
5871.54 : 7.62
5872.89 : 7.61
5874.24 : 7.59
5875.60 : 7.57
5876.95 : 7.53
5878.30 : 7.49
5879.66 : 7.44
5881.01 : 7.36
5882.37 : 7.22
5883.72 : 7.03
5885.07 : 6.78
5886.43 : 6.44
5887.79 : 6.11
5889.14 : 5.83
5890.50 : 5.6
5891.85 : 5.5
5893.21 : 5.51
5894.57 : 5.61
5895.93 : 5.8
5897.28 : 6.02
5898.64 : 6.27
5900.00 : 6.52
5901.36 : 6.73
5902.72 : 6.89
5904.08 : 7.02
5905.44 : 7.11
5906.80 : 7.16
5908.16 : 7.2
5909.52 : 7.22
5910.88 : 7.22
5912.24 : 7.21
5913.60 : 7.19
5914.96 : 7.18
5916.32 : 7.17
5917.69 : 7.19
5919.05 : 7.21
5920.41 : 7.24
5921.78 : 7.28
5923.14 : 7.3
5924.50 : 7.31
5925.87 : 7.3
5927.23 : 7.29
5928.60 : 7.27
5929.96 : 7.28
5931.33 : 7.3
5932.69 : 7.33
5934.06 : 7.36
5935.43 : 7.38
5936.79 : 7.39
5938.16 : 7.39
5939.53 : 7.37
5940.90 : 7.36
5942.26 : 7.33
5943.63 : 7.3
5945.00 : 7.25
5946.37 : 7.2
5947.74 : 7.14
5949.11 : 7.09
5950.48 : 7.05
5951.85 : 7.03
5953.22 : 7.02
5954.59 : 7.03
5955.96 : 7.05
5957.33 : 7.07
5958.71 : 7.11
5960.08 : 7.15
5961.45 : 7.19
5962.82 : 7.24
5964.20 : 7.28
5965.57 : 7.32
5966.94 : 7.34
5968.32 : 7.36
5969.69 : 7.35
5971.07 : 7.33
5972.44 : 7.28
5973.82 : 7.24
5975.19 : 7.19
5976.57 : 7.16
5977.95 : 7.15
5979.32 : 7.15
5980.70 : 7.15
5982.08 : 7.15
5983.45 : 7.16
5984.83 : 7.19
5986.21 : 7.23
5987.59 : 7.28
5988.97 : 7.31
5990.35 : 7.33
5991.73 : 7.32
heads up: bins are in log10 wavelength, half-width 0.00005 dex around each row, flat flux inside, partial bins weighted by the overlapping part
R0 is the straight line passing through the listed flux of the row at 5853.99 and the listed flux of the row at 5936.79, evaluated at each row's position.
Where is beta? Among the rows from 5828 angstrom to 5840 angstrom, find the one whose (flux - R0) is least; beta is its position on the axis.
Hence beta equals 5839.18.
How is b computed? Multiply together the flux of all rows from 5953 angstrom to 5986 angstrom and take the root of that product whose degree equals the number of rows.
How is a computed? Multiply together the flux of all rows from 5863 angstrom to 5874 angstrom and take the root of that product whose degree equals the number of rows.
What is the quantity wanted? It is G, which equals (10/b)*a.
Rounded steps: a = 7.56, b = 7.19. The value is 10.5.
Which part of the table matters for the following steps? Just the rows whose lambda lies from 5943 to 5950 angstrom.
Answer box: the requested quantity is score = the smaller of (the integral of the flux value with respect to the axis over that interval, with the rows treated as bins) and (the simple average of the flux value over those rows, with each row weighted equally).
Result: 7.20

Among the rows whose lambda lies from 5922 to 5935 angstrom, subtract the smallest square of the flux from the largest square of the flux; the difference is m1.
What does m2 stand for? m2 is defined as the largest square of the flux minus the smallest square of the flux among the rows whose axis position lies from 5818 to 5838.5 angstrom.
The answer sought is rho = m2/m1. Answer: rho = 4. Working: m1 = 1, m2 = 5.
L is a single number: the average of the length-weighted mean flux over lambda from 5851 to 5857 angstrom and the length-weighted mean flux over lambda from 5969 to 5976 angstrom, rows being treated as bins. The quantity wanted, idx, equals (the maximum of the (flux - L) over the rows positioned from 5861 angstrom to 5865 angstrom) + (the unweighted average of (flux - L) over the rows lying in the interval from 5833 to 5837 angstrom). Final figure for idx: 0.53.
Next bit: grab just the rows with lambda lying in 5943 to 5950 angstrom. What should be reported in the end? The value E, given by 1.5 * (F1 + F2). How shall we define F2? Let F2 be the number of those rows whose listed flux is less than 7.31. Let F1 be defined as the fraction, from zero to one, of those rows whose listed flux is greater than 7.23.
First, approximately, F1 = 0.4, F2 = 5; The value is 8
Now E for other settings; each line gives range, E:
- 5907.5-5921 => 15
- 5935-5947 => 6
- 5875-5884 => 4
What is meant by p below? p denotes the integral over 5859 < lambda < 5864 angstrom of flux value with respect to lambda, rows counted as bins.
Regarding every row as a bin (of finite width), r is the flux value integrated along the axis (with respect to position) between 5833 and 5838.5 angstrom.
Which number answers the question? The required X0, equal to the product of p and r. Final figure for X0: 1543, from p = 36.6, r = 42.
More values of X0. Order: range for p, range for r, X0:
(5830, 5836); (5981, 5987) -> 2020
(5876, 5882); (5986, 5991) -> 1628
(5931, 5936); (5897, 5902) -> 1176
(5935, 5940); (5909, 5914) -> 1332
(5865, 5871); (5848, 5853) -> 1729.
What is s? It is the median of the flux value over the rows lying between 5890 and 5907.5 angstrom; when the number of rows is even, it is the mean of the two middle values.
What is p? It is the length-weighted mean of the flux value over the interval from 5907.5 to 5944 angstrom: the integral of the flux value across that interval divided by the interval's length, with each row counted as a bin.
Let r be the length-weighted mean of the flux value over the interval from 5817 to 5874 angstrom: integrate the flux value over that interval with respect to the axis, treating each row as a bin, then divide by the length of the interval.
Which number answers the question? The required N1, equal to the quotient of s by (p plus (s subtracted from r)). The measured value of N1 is 0.73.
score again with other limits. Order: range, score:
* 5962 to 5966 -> 7.28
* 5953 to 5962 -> 7.09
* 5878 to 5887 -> 7.11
